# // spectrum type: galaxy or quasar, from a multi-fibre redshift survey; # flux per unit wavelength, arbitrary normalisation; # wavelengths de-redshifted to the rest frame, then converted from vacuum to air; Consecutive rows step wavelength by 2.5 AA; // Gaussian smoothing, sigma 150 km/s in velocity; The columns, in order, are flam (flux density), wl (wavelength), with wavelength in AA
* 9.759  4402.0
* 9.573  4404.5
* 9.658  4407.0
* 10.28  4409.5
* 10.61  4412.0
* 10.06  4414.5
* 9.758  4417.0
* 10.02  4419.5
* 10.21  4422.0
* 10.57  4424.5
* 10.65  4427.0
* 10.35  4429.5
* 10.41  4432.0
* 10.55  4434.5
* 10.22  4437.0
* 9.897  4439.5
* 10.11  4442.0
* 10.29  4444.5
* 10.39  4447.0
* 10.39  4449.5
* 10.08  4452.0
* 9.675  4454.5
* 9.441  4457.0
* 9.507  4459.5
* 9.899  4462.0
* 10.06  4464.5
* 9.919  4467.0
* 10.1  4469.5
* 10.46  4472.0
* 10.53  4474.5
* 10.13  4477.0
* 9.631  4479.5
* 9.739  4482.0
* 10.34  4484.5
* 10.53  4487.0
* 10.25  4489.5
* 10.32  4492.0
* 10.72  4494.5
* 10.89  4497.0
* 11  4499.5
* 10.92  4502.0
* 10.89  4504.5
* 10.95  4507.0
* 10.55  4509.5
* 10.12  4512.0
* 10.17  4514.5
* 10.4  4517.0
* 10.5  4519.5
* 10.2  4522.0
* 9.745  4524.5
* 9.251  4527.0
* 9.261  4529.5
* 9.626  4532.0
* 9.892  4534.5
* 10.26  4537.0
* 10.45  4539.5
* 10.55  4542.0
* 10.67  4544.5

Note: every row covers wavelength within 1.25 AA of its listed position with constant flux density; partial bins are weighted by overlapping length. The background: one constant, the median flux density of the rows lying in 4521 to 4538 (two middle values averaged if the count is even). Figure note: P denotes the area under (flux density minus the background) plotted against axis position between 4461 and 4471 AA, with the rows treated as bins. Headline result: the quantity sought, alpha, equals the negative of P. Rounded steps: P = 2.6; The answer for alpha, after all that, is -3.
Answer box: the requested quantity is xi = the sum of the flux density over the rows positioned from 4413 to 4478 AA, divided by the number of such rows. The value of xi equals 10.1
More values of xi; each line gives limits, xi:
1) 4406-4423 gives 10.1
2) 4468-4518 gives 10.4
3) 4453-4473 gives 9.9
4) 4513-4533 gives 9.9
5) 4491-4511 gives 10.8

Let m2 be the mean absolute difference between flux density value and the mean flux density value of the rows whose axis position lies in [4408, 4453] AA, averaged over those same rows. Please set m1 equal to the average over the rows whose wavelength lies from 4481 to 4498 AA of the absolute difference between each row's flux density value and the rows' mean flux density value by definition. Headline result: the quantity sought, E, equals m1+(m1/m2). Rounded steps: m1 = 0.27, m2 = 0.20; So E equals 1.6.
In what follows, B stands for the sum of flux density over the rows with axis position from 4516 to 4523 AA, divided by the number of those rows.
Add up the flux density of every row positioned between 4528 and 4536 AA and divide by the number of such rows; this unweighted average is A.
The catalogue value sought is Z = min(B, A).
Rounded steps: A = 9.6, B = 10.4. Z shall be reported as 9.6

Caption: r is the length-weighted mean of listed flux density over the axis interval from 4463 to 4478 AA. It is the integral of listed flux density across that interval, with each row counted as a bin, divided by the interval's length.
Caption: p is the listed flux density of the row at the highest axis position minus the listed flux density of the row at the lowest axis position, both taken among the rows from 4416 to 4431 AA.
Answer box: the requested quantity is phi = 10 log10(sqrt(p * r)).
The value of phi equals 3.9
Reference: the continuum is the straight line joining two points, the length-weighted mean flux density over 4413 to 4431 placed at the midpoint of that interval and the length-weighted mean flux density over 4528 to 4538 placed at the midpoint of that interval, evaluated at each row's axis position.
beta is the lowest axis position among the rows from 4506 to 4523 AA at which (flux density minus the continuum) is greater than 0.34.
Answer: 4507.0 AA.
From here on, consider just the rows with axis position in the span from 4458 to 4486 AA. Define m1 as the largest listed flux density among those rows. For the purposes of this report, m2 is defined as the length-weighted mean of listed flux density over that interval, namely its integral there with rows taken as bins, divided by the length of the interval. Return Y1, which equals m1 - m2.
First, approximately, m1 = 10.53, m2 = 10.0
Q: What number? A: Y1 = 0.50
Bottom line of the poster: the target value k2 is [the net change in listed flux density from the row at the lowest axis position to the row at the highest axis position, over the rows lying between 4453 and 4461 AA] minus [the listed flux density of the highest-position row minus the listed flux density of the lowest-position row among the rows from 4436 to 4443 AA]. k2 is -0.1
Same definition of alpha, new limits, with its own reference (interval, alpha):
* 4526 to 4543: -3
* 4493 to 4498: -5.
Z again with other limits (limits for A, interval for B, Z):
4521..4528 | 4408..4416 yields 9.7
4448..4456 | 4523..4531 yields 9.4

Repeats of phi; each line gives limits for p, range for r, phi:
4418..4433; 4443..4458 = 3.0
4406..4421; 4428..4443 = 2.9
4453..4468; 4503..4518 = 2.0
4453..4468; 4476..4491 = 2.0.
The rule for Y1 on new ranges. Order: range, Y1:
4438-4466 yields 0.41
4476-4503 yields 0.60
